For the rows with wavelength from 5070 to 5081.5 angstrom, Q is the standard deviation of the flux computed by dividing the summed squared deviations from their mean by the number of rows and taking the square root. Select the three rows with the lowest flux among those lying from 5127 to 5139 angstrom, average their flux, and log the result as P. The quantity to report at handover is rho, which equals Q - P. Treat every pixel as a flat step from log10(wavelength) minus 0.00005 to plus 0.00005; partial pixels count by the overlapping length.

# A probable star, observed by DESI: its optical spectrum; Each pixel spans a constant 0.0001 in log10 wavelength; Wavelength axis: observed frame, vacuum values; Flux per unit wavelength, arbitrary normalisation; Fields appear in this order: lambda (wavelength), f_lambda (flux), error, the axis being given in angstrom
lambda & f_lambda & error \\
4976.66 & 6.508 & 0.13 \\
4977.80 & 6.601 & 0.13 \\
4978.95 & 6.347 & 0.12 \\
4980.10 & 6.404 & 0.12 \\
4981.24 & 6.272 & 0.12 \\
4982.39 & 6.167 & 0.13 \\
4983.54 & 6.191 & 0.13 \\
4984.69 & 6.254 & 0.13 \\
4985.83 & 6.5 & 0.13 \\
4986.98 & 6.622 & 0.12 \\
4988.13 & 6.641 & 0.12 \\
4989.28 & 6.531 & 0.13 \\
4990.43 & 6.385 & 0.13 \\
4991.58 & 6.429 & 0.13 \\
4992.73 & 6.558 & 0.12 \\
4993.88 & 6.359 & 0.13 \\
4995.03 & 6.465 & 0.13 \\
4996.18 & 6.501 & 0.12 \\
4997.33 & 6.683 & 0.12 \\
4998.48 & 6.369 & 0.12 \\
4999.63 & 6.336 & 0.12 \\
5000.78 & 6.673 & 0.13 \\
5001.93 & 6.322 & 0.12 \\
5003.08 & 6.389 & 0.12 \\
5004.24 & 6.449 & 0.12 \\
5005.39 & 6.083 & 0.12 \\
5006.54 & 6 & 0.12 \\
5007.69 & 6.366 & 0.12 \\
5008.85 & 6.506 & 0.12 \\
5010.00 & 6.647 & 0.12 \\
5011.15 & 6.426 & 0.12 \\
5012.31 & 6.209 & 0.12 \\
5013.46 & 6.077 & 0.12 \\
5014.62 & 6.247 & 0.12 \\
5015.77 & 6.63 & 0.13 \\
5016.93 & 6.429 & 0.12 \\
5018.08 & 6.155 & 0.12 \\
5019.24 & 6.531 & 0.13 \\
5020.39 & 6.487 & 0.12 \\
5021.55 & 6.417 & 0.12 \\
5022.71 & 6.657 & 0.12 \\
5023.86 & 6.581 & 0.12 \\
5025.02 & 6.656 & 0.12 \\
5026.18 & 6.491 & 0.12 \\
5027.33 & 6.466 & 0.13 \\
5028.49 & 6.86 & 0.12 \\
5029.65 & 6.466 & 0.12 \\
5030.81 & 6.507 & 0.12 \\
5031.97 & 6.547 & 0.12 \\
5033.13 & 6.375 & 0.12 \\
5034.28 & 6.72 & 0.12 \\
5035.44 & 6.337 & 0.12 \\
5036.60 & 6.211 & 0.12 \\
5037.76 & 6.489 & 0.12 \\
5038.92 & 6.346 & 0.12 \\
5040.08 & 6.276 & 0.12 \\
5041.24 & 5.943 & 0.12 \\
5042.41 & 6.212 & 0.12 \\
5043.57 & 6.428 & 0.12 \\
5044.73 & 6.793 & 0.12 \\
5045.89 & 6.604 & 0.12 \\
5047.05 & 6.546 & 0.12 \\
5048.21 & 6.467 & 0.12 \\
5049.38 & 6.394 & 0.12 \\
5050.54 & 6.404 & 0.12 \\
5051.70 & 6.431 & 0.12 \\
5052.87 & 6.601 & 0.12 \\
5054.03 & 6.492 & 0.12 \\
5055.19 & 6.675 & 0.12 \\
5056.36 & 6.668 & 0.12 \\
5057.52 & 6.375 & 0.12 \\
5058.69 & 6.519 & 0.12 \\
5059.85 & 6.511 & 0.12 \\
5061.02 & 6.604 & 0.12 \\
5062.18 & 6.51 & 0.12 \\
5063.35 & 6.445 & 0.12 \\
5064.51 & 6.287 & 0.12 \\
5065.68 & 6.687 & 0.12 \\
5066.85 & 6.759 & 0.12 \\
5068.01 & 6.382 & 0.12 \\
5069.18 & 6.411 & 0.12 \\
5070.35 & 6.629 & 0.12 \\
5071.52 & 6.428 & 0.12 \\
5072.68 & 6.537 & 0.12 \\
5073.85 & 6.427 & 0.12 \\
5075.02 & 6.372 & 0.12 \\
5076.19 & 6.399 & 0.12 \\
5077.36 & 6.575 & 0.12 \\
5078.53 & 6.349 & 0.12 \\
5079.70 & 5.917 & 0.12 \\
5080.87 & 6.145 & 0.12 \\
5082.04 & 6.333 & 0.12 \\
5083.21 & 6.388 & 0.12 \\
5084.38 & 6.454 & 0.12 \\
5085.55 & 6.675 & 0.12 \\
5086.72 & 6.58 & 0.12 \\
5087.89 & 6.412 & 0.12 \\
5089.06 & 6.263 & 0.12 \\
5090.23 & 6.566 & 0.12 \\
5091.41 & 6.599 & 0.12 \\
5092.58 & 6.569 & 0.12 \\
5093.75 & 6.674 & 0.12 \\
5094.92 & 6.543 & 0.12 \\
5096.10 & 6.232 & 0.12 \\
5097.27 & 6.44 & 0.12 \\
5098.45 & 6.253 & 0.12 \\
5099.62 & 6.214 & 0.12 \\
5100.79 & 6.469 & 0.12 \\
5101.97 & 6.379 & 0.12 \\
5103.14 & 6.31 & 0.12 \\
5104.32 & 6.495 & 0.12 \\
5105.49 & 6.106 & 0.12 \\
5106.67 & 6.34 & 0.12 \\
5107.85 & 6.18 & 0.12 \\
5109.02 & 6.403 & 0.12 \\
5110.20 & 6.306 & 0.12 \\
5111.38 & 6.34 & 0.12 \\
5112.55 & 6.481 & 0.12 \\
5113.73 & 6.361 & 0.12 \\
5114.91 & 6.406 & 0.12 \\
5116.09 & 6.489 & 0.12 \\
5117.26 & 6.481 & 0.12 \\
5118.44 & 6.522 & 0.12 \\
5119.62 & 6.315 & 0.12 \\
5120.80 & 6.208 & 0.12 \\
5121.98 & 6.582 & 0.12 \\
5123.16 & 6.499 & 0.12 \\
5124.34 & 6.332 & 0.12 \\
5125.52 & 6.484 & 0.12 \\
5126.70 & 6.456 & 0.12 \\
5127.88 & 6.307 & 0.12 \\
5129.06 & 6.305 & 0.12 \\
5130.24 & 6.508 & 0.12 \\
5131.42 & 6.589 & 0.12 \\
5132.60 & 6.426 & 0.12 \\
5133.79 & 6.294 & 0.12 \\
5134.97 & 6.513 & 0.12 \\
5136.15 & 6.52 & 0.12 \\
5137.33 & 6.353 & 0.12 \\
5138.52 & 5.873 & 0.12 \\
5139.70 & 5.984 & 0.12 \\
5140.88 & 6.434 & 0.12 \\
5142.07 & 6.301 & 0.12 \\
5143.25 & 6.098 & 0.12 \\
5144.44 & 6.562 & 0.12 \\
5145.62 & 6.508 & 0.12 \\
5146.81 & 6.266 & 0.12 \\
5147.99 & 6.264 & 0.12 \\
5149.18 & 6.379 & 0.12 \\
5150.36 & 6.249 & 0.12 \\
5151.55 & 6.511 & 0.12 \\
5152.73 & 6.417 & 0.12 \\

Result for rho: -5.96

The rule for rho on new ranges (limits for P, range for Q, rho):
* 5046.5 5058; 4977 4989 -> -6.22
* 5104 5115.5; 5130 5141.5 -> -5.97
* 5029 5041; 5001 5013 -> -6.09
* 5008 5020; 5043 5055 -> -6.03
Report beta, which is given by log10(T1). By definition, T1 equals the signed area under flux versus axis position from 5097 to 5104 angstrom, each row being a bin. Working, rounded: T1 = 44.4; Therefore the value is 1.647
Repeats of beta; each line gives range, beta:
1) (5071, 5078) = 1.655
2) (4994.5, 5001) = 1.626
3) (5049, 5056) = 1.659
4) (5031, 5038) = 1.655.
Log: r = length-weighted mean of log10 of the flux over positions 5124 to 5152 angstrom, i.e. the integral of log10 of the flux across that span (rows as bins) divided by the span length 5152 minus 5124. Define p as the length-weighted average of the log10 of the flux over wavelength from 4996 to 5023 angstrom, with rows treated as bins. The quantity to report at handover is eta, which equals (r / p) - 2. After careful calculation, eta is -1.00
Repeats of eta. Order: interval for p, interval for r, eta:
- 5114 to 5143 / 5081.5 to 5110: -1.00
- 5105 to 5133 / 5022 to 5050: -0.99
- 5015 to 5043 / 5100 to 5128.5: -1.01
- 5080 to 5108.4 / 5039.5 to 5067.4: -0.99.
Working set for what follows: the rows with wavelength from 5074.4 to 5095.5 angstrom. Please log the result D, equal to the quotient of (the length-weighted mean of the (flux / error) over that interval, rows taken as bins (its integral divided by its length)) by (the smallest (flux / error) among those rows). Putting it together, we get 1.09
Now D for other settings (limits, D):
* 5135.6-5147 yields 1.07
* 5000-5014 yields 1.05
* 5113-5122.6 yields 1.03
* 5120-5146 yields 1.08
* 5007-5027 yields 1.06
